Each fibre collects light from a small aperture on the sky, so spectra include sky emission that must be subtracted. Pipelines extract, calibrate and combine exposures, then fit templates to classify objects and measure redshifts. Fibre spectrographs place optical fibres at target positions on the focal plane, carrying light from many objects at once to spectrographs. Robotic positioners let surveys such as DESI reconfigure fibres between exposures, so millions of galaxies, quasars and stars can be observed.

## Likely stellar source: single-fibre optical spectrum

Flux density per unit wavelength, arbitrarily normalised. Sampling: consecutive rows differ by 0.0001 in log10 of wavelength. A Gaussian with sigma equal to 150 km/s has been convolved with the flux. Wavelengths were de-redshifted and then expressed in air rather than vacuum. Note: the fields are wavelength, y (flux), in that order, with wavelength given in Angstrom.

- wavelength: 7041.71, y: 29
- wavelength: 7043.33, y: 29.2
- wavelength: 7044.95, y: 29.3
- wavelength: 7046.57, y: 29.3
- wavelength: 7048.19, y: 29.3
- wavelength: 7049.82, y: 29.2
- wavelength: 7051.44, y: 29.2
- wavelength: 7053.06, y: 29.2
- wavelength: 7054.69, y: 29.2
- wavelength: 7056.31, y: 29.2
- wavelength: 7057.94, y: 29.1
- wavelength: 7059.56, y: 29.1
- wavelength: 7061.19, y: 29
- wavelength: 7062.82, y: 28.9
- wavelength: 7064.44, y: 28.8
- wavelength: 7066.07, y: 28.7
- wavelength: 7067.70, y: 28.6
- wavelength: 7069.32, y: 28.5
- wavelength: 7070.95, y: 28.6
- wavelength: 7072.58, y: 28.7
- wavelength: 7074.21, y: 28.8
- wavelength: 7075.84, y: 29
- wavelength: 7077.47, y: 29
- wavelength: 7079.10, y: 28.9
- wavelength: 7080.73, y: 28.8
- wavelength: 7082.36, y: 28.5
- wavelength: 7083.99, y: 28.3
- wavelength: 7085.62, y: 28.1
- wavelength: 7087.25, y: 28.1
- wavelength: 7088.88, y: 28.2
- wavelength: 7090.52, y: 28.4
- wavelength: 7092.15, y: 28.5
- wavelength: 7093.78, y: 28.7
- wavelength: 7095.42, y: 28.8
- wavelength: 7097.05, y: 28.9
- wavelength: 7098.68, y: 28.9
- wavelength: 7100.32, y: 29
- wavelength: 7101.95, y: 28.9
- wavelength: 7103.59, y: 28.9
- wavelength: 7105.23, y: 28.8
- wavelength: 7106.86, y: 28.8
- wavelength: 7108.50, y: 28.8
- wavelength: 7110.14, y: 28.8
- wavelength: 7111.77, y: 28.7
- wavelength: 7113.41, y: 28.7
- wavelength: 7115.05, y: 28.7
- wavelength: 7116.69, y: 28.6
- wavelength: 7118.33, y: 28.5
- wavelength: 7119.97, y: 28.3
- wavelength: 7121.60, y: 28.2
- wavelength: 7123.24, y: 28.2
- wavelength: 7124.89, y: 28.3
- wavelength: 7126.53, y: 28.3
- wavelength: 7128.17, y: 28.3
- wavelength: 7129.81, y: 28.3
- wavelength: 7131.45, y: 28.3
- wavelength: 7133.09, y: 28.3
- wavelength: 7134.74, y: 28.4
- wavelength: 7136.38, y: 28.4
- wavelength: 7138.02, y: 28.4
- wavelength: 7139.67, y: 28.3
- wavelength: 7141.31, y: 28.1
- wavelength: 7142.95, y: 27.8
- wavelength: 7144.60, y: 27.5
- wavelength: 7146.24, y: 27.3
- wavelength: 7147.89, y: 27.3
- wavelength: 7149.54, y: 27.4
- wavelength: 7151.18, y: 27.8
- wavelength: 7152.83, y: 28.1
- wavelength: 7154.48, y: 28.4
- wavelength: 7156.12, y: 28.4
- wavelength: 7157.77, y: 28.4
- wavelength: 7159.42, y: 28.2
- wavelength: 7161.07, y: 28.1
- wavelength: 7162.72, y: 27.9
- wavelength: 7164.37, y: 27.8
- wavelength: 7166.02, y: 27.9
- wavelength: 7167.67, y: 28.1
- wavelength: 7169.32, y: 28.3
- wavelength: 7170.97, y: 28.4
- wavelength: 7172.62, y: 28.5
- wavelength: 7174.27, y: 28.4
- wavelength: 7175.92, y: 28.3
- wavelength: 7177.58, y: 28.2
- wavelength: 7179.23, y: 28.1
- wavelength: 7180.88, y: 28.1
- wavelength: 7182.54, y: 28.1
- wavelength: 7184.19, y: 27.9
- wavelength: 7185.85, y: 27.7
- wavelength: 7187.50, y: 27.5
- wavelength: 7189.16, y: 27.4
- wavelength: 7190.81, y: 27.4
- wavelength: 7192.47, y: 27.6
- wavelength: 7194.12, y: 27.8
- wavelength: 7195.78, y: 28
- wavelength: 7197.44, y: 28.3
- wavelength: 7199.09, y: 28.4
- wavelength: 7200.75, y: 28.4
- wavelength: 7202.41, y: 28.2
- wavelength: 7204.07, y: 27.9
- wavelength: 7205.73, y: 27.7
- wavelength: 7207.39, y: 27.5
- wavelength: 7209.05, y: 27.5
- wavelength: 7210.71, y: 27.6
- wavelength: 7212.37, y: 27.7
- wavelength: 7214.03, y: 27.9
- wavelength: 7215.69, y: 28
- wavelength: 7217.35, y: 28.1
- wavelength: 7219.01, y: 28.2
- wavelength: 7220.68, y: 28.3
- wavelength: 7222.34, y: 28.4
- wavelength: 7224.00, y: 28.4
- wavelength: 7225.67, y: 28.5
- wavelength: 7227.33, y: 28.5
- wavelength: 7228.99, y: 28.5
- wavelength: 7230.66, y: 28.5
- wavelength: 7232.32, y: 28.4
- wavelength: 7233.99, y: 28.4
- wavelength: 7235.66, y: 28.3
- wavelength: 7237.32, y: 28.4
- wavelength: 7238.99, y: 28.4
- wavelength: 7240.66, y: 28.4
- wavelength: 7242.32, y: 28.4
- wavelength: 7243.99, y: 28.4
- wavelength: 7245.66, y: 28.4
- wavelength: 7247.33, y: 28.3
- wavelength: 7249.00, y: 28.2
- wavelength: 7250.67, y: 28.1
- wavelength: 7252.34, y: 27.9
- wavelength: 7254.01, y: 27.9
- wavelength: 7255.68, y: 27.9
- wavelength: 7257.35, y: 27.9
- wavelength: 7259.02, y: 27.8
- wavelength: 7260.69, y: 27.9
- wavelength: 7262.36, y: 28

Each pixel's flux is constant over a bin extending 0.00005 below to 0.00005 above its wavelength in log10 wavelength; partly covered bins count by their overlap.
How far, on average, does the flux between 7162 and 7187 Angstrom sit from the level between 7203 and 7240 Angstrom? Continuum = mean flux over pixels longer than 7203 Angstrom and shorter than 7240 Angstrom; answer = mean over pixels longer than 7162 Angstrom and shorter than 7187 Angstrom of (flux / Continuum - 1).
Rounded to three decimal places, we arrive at -0.001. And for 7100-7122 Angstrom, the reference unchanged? 0.020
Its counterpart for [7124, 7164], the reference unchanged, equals -0.002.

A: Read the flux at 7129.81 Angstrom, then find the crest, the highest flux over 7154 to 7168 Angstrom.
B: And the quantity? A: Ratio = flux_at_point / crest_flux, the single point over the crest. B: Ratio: 0.9965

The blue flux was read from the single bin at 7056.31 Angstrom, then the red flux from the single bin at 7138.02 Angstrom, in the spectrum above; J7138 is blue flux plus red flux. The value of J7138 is 57.6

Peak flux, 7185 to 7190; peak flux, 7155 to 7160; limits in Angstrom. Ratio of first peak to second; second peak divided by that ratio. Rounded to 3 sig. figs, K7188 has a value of 29.1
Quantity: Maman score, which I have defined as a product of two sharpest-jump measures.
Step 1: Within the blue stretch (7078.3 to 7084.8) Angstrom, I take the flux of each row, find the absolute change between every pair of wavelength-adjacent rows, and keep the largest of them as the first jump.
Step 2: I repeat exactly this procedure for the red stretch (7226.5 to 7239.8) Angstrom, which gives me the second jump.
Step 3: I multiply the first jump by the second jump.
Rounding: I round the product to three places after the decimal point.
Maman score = 0.030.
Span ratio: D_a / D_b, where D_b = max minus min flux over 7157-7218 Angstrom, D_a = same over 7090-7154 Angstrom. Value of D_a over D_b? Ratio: 1.5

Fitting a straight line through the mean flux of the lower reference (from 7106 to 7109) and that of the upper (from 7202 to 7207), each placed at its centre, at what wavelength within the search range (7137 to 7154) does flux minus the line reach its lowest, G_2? 7146.24 Angstrom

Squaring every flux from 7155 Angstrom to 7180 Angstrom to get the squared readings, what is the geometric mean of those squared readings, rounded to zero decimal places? 795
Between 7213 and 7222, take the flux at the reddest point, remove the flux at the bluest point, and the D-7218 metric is 0.4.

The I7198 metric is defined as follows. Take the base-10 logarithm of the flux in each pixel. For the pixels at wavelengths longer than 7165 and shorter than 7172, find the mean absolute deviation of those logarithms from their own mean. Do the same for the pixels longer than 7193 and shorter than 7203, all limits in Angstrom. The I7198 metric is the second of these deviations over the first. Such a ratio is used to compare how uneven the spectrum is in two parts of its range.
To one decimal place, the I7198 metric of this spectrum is 1.1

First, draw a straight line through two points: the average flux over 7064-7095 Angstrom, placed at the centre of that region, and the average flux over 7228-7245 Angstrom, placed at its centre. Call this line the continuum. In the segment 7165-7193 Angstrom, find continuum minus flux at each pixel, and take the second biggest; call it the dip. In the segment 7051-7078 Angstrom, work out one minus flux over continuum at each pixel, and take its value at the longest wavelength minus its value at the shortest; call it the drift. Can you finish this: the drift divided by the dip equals 0.006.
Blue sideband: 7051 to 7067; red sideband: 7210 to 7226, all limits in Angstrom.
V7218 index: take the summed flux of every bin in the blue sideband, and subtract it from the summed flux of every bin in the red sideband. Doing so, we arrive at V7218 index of -9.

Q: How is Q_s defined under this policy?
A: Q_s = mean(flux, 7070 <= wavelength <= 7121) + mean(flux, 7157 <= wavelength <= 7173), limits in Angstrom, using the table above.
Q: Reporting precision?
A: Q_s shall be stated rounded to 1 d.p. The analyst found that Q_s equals 56.8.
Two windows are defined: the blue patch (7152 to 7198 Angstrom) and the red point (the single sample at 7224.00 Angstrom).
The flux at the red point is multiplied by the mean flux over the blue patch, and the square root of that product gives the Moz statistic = 28.2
